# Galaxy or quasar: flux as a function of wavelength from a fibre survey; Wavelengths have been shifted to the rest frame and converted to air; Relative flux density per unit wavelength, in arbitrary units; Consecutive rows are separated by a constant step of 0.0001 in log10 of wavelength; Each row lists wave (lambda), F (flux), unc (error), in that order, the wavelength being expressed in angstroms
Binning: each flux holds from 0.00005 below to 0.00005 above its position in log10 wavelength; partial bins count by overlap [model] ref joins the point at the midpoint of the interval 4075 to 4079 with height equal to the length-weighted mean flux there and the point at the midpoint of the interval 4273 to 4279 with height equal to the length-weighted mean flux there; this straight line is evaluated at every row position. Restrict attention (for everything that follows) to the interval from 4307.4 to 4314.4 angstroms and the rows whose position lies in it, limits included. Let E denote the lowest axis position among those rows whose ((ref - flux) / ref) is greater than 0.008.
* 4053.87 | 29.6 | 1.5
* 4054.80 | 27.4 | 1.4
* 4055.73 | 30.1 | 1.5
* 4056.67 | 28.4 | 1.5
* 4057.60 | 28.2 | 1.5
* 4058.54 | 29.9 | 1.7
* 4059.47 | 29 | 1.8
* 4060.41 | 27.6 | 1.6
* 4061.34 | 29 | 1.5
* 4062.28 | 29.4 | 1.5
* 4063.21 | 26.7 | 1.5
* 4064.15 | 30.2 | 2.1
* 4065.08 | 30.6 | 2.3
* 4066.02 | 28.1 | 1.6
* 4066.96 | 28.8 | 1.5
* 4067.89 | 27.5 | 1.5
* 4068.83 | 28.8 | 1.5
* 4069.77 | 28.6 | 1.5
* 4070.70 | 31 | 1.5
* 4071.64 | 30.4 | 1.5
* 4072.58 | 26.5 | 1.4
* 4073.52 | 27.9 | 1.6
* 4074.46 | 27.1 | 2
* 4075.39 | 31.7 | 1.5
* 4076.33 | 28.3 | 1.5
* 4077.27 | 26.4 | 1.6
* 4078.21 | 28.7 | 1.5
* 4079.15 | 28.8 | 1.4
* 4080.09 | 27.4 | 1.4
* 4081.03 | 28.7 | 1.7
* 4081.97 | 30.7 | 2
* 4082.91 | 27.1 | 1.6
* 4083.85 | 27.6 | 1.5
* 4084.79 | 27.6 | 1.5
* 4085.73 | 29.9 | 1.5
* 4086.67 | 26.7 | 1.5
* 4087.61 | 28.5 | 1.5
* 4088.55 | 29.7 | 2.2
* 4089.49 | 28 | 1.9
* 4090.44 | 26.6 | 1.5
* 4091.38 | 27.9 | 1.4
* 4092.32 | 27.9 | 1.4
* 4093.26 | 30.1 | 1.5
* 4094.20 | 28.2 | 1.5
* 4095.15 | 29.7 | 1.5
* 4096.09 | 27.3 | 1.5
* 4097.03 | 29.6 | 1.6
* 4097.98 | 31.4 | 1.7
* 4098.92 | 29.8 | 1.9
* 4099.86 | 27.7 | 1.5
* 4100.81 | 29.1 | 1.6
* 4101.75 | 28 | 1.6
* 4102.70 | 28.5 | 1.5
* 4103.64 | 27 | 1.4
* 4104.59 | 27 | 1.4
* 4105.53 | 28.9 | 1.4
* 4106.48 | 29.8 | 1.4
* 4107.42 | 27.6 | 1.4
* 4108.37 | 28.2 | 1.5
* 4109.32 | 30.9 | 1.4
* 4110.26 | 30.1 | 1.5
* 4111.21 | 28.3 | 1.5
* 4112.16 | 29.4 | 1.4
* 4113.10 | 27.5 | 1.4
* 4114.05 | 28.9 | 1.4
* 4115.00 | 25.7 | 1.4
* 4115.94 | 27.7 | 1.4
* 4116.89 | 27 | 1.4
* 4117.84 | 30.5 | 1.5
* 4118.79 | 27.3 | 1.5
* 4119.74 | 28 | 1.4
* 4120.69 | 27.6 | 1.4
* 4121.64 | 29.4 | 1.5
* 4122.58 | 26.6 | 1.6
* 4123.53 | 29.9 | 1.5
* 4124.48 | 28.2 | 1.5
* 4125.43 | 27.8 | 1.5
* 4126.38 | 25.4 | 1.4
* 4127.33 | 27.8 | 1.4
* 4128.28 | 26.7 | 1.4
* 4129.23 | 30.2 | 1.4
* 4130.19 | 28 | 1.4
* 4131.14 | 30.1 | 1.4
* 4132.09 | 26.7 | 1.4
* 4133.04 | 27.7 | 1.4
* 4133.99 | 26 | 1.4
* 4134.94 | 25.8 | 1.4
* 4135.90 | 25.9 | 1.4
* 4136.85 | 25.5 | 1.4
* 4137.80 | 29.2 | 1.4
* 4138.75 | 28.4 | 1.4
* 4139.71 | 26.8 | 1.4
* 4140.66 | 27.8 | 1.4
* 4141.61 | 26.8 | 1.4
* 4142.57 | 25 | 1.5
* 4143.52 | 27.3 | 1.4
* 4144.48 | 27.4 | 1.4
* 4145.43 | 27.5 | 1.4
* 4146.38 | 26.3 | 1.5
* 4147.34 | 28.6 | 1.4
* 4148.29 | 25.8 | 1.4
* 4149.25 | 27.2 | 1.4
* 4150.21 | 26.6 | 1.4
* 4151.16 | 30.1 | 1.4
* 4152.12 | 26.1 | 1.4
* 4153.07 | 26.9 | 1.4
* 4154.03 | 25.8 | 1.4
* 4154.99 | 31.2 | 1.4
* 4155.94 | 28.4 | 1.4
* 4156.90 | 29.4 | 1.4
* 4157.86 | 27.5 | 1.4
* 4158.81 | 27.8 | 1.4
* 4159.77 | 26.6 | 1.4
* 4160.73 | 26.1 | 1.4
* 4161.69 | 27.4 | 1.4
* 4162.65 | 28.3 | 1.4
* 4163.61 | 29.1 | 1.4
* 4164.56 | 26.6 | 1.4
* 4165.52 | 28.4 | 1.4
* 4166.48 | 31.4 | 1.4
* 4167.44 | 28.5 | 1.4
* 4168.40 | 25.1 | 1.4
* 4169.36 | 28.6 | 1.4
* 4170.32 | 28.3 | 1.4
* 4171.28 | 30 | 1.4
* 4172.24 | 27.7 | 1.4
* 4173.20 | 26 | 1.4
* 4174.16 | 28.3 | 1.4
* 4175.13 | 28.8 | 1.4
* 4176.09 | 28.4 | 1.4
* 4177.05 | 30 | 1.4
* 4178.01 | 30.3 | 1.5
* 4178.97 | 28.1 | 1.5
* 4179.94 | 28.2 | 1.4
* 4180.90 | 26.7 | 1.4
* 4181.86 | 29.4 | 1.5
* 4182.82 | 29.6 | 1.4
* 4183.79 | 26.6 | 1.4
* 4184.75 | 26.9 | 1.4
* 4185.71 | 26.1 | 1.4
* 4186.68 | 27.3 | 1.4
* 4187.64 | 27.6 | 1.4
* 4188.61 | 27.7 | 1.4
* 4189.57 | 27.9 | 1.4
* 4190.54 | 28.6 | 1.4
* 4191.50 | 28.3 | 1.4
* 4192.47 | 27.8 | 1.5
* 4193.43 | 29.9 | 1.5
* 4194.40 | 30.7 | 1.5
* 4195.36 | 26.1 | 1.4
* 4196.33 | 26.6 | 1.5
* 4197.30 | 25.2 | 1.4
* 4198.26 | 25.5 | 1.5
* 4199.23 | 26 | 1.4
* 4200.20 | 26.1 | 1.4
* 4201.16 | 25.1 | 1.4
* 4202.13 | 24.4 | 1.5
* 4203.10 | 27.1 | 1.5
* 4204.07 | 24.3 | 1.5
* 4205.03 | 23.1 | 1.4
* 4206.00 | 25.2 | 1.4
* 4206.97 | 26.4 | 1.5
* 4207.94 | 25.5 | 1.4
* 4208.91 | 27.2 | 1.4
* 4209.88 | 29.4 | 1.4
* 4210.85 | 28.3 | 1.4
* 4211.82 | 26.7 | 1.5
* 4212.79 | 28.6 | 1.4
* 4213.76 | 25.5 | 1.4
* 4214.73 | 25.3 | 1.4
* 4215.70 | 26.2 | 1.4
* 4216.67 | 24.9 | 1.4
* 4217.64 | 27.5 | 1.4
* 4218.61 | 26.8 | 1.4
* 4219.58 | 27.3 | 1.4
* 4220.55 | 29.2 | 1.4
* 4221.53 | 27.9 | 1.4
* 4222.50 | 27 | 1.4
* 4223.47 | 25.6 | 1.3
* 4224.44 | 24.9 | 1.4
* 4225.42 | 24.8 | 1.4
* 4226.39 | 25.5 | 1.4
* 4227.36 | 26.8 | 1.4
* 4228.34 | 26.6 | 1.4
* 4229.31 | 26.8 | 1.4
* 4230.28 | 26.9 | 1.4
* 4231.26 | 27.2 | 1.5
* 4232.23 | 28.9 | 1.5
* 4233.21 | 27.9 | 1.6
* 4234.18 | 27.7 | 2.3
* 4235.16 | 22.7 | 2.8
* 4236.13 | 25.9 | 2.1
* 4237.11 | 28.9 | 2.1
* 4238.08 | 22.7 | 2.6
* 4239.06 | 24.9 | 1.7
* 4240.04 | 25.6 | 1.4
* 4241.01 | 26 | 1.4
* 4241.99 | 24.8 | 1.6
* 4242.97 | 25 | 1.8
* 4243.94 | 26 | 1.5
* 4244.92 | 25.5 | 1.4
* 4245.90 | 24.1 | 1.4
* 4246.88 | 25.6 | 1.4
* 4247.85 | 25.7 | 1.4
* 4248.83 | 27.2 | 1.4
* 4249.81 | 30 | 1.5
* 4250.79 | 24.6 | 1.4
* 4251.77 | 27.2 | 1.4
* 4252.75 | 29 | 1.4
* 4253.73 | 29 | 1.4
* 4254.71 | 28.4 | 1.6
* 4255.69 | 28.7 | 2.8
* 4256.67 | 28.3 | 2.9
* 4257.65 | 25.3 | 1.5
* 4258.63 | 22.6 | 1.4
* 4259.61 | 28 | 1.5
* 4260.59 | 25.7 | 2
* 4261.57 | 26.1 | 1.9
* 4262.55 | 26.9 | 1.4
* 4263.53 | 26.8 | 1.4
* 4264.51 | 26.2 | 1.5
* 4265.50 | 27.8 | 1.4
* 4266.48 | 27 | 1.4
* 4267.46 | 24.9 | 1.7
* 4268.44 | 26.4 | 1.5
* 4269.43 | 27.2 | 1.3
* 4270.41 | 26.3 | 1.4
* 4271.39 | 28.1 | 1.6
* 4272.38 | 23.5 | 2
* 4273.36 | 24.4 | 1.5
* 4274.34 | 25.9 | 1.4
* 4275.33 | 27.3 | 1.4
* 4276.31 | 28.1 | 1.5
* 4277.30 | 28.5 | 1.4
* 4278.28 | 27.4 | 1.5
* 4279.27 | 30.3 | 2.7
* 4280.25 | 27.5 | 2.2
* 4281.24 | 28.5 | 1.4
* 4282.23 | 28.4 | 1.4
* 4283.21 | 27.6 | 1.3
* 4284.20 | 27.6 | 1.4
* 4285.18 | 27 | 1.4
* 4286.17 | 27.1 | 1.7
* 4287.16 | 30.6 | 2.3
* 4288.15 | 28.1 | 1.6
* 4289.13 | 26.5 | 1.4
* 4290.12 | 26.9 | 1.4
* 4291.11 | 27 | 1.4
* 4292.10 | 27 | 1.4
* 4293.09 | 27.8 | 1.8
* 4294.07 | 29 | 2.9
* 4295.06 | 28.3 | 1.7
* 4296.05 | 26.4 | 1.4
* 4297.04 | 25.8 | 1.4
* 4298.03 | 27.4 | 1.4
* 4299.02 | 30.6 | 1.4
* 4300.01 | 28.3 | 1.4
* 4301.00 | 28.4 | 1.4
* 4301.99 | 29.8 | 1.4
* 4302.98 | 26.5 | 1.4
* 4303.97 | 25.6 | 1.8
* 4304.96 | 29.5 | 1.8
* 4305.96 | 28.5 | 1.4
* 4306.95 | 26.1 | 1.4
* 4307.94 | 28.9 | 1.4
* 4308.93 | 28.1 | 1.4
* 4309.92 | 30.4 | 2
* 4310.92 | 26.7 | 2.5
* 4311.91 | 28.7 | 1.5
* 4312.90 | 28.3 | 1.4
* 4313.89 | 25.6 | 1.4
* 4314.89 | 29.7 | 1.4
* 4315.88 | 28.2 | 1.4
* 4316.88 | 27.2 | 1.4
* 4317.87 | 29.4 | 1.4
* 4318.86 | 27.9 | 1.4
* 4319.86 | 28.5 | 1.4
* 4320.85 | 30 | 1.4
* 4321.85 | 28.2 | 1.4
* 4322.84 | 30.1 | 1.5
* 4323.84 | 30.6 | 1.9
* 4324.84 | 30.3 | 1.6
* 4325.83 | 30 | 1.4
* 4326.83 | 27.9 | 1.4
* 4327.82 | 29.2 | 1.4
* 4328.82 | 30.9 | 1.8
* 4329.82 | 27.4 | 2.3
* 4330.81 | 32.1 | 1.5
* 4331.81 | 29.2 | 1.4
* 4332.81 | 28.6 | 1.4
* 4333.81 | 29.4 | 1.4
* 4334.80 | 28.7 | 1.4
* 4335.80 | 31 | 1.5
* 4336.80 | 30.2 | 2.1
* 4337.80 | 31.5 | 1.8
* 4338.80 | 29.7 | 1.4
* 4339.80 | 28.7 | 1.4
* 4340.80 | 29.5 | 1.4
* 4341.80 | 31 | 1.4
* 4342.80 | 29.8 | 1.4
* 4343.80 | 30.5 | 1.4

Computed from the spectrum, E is 4313.89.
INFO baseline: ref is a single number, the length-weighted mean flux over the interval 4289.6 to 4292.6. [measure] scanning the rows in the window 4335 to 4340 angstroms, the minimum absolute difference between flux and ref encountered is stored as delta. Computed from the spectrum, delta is 1.8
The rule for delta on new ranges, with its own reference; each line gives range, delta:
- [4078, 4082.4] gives 0.5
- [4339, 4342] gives 1.8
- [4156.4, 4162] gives 0.3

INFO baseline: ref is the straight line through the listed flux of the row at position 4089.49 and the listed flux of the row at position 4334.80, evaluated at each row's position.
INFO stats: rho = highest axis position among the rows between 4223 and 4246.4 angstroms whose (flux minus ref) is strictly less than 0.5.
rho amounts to 4245.90 angstroms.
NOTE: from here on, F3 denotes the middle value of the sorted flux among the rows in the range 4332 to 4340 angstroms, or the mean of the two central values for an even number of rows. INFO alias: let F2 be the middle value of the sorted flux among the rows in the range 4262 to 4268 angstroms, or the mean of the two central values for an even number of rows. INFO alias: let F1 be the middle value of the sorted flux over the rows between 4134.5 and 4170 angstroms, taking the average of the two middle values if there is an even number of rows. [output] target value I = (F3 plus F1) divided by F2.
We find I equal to 2.12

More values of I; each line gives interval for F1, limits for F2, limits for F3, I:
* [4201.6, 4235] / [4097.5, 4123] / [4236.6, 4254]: 1.86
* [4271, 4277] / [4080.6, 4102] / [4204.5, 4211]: 1.88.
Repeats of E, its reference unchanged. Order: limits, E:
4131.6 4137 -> 4132.09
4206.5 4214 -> 4206.97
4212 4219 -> 4213.76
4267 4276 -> 4267.46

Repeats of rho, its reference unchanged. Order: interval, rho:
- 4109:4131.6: 4130.19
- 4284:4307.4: 4306.95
